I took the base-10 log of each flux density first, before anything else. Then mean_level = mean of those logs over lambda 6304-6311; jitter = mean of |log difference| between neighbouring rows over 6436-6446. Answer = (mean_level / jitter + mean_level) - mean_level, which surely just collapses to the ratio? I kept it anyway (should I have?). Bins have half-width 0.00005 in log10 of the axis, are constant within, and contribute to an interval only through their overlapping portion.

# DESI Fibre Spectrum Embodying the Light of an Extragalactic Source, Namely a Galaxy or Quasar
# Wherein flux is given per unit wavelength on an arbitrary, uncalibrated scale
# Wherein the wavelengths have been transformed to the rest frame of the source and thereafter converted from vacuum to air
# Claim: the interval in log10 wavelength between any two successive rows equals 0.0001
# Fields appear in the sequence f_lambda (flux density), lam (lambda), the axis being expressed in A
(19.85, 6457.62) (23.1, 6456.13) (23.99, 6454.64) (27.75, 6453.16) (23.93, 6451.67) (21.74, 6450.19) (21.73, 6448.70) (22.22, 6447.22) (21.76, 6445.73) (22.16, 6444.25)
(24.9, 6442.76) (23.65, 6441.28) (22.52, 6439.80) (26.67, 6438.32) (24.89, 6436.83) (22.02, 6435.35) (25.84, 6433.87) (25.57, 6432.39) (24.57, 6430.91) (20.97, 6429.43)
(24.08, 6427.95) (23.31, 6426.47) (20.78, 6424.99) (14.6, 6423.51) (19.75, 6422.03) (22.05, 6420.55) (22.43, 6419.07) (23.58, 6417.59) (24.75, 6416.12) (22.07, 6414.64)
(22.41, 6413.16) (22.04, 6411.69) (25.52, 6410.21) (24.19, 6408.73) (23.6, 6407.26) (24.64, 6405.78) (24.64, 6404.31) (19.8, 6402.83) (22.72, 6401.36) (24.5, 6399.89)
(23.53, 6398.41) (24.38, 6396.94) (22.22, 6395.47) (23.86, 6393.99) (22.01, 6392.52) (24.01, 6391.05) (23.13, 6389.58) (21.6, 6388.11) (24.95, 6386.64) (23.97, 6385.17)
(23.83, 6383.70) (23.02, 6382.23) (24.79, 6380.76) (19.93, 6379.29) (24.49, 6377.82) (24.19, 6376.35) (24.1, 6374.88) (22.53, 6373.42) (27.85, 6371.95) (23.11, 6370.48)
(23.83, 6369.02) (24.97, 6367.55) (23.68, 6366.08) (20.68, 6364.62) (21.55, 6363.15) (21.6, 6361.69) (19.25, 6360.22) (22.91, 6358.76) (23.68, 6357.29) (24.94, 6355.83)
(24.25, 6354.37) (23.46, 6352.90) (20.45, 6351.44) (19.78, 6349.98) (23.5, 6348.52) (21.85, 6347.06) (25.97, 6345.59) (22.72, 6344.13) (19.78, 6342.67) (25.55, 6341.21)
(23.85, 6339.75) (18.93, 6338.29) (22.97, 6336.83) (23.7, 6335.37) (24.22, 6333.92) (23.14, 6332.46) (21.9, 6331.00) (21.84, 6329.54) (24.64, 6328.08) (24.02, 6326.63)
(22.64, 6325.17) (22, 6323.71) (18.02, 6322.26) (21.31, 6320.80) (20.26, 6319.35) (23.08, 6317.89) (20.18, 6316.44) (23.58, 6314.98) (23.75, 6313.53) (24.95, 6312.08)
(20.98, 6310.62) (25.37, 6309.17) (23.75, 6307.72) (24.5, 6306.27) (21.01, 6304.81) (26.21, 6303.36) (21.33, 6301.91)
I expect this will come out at 40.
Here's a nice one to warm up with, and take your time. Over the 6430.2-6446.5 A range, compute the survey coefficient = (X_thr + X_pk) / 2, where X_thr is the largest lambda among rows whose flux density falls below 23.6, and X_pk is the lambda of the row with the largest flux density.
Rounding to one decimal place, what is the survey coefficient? 6442.0 A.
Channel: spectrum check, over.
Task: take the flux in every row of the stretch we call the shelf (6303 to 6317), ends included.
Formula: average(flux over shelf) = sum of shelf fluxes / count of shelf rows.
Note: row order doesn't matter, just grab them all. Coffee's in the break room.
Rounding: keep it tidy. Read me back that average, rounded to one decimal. 23.4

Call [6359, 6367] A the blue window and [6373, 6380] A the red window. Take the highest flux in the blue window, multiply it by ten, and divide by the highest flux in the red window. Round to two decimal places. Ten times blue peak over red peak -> 9.67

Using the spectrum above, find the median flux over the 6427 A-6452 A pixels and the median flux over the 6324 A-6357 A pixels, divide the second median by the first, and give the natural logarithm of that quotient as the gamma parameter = -0.015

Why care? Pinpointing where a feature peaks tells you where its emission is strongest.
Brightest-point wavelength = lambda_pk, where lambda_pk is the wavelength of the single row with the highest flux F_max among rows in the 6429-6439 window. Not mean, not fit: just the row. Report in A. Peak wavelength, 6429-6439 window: 6438.32 A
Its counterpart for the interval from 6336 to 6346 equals 6345.59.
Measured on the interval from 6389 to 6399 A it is 6396.94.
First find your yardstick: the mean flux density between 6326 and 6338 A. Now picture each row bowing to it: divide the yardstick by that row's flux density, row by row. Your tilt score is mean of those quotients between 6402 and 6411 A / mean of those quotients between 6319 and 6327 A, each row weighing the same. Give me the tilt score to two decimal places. 0.90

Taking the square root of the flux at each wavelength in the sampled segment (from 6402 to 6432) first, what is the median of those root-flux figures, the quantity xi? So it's 4.78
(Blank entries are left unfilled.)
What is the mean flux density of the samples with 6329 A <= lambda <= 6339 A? 22.4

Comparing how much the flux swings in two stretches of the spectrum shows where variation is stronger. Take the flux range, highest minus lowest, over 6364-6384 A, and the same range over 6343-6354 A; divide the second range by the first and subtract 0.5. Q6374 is 0.3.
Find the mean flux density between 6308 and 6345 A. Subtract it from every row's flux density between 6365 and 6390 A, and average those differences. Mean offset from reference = 1.2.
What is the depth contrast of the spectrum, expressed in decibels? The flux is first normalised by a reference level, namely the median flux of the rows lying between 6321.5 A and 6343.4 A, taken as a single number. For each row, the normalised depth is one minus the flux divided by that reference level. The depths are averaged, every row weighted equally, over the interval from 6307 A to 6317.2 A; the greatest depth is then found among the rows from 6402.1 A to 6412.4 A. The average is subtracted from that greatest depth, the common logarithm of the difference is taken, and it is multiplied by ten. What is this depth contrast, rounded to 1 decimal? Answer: -8.3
